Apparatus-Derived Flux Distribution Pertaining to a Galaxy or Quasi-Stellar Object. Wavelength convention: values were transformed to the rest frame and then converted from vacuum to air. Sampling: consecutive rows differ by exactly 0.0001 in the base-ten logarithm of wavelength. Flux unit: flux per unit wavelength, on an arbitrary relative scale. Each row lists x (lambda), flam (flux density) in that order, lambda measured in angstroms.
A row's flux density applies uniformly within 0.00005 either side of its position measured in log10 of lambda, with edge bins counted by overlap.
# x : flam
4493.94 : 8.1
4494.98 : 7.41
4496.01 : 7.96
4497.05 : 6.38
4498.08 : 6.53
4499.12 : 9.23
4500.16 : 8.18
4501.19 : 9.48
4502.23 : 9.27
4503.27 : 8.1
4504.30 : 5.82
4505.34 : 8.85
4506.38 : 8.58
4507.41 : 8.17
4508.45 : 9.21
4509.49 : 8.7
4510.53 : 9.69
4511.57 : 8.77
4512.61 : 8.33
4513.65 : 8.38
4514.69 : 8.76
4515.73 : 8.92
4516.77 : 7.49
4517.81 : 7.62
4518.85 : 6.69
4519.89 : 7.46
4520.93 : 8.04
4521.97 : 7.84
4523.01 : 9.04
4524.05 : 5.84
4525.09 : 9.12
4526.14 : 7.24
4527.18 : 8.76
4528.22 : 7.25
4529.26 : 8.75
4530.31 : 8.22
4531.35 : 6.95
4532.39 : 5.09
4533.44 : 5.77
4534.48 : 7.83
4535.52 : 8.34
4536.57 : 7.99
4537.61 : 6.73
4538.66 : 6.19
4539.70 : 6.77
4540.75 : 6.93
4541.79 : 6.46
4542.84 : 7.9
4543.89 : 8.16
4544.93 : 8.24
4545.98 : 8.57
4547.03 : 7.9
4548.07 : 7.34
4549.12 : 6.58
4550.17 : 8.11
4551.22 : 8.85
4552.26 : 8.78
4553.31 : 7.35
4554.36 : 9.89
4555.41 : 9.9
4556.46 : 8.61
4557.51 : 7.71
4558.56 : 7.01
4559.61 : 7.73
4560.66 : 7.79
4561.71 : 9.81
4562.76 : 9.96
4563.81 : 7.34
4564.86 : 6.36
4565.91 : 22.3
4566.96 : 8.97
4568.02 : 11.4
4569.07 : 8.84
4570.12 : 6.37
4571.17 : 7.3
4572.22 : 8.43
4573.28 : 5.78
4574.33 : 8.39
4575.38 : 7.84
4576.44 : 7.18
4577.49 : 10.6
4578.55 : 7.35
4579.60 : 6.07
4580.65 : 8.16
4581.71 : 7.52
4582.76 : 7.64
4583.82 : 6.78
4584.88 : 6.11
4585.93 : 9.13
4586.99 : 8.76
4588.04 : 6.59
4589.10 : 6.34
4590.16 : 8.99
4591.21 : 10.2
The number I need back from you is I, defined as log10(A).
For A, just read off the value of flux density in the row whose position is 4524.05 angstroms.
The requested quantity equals 0.77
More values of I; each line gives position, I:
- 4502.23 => 0.97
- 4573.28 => 0.76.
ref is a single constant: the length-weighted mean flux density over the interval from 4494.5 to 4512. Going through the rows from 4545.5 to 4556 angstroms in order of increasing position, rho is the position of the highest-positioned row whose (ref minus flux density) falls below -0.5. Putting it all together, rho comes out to 4555.41 angstroms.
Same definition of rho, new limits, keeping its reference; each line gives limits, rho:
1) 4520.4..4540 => 4527.18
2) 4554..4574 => 4569.07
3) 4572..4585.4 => 4577.49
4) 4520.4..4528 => 4527.18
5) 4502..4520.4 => 4515.73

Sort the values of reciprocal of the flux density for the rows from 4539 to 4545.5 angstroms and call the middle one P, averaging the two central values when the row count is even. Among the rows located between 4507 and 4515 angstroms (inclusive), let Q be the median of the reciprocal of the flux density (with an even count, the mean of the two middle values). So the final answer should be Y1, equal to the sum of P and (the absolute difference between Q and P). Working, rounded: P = 0.135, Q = 0.115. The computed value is 0.156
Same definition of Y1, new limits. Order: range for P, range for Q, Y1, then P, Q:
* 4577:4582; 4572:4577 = 0.138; 0.133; 0.128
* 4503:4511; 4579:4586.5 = 0.133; 0.116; 0.133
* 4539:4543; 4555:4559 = 0.169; 0.146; 0.123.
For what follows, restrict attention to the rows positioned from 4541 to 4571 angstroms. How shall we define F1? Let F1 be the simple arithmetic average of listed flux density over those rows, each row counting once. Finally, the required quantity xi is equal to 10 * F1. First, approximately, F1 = 8.7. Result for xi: 87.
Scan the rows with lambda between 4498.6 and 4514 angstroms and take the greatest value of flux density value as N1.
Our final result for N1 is 9.69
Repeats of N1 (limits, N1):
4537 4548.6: 8.57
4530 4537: 8.34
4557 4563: 9.96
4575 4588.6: 10.6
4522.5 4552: 9.12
